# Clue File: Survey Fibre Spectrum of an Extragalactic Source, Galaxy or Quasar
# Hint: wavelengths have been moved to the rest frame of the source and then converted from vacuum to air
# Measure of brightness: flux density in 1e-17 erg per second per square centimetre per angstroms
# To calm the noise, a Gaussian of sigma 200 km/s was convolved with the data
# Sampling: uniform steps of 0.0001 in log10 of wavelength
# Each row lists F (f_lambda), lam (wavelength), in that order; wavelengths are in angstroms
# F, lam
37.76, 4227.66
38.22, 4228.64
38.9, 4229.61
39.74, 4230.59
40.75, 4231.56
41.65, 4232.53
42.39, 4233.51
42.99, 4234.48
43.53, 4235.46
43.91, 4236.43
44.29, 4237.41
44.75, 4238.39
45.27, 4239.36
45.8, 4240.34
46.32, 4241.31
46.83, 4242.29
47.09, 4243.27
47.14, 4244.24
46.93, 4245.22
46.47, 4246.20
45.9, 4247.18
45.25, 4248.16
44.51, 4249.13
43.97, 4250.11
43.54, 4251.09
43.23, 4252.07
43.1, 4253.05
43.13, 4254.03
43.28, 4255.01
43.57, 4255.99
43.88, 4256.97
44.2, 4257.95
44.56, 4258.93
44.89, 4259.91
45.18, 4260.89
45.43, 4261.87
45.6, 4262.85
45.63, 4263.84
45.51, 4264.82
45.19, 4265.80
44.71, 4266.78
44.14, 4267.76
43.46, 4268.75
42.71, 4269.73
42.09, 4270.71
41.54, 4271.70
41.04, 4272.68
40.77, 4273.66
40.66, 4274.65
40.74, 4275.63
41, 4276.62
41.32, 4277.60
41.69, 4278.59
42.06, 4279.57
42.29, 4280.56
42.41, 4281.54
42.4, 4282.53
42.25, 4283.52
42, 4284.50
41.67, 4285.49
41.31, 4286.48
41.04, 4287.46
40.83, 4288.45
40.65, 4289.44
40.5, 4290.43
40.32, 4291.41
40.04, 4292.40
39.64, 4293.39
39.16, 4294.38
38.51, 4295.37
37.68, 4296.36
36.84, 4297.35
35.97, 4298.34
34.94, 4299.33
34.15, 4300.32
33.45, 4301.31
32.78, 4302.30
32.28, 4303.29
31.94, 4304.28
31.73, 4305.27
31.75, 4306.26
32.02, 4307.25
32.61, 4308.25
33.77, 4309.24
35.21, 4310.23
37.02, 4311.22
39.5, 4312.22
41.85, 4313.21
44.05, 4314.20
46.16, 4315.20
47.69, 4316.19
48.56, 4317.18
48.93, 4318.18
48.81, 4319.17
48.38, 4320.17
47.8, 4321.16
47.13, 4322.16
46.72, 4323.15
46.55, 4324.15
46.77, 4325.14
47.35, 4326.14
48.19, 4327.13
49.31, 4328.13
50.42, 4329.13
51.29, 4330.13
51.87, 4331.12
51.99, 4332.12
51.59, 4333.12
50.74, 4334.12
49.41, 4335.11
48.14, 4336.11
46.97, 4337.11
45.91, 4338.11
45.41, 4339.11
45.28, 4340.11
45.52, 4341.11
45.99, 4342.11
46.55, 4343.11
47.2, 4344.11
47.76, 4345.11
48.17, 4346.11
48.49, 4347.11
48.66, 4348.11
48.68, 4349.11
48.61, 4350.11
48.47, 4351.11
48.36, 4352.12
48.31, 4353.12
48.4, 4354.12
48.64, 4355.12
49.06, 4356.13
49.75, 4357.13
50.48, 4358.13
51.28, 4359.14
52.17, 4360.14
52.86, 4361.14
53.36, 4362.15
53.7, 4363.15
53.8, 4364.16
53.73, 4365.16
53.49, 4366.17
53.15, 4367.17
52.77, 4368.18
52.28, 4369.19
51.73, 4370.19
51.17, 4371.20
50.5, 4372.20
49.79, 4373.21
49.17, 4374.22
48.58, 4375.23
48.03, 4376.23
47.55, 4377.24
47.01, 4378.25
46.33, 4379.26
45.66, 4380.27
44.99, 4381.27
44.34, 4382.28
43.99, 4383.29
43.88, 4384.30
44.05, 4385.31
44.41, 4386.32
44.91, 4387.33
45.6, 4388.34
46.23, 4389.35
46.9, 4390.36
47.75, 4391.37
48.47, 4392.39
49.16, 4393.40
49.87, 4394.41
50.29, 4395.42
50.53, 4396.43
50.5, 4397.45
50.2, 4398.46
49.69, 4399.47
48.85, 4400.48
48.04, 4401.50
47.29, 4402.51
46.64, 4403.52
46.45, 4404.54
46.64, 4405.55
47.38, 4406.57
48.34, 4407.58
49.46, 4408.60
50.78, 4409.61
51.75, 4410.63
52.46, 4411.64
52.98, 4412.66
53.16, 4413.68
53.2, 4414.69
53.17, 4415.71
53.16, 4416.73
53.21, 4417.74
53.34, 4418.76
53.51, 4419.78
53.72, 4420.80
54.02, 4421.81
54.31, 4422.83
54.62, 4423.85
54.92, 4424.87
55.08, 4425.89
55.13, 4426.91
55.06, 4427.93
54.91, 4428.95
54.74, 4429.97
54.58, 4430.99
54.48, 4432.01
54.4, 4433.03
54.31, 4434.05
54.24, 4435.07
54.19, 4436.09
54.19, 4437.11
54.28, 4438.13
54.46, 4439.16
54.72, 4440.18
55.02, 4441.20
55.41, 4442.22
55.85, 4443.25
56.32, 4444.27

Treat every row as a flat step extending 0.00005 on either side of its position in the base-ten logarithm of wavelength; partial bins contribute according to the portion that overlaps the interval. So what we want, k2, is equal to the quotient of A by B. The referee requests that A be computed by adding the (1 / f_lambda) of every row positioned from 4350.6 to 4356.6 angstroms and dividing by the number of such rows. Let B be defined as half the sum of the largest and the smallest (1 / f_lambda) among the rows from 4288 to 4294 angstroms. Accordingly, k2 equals 0.83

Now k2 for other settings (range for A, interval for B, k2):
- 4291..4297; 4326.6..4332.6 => 1.28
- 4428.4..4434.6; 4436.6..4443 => 1.00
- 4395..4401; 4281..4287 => 0.84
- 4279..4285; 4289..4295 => 0.94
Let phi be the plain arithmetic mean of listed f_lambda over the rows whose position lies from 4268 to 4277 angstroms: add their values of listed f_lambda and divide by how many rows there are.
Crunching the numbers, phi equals 41.6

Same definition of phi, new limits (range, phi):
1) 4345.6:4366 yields 50.2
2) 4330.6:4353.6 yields 48.2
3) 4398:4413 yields 49.1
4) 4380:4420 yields 48.8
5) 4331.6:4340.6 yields 48.4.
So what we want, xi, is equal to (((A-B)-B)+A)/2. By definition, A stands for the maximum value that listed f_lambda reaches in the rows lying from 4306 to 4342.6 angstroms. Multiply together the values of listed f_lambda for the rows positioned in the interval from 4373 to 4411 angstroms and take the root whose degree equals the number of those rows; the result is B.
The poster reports 4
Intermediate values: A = 51.99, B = 47.6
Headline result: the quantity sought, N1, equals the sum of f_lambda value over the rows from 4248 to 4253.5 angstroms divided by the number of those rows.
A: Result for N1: 44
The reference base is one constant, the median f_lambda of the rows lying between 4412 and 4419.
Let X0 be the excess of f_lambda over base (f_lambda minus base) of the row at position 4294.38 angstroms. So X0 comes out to -14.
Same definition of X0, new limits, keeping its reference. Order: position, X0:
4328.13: -4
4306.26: -21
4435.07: 1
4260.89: -8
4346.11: -5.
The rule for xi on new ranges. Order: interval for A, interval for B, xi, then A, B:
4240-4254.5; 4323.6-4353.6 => -1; 47.14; 48.2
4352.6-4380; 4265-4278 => 12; 53.8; 42.2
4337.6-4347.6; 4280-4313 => 11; 48.49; 37.3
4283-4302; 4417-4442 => -12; 42.25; 54.4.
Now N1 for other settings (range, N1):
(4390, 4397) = 49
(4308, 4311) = 34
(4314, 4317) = 46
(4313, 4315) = 43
